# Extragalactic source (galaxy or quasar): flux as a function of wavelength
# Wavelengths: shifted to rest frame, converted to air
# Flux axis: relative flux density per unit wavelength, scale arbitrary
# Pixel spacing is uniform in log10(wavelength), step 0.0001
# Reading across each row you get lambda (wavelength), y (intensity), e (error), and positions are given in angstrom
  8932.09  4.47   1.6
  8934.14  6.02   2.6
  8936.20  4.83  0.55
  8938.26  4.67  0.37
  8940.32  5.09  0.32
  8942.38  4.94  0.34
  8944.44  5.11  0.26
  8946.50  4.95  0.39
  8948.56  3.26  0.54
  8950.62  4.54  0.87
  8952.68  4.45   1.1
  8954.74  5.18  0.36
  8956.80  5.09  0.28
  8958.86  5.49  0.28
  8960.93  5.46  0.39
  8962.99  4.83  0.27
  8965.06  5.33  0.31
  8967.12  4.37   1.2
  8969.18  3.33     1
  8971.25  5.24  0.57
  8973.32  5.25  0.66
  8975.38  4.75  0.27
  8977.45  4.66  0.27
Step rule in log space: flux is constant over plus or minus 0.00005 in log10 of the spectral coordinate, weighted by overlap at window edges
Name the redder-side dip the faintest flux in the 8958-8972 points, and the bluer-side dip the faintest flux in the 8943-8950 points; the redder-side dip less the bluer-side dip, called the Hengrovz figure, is 0.1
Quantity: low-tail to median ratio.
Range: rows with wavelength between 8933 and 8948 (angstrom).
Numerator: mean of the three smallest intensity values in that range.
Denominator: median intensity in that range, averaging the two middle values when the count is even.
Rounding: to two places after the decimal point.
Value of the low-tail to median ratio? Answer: 0.97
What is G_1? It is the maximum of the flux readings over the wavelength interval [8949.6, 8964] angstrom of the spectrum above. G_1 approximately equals 5.49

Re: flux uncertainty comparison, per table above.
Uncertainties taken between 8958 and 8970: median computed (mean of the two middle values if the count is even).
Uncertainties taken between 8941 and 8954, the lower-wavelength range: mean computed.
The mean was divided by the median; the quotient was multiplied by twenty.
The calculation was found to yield 33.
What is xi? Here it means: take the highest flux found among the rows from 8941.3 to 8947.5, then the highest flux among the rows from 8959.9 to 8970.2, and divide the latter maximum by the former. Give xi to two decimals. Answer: 1.07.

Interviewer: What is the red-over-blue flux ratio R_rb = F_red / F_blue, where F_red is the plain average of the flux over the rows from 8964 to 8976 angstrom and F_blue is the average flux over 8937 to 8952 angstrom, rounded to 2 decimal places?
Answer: 1.01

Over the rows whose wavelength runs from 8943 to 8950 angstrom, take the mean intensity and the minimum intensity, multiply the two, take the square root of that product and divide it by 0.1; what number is 38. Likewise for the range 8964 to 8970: 38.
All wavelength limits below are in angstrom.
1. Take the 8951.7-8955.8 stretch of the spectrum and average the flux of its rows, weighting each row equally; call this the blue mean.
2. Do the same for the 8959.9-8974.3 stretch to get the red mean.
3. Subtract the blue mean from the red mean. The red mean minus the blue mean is 0.0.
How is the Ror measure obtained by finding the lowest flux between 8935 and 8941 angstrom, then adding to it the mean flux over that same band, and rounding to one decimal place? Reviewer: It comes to 9.5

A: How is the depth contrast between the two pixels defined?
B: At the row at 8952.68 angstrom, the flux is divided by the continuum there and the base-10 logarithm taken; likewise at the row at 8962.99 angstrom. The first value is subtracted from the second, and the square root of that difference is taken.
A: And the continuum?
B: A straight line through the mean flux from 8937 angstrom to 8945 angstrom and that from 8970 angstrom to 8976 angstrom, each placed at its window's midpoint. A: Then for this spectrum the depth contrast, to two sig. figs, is 0.18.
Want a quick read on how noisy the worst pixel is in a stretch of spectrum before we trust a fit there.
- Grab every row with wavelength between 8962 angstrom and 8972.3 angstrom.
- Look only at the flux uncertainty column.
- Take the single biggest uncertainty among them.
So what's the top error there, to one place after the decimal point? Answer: 1.2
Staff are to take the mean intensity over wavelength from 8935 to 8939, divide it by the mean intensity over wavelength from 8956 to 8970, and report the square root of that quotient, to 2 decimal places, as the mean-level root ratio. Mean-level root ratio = 0.99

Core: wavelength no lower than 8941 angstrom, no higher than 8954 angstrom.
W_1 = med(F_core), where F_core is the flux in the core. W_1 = 4.74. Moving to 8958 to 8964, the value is 5.46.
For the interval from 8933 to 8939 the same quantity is 4.83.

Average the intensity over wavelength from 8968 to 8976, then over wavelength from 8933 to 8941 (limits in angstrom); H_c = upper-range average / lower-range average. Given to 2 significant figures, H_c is 0.90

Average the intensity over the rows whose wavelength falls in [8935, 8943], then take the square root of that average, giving 2.21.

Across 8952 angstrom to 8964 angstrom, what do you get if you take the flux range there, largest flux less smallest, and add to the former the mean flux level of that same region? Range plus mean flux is 6.1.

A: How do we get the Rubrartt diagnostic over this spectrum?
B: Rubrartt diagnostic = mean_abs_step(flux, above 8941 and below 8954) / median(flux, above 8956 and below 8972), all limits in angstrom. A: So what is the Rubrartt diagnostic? 0.13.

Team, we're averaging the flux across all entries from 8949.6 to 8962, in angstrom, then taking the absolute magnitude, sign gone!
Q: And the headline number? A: 5.04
